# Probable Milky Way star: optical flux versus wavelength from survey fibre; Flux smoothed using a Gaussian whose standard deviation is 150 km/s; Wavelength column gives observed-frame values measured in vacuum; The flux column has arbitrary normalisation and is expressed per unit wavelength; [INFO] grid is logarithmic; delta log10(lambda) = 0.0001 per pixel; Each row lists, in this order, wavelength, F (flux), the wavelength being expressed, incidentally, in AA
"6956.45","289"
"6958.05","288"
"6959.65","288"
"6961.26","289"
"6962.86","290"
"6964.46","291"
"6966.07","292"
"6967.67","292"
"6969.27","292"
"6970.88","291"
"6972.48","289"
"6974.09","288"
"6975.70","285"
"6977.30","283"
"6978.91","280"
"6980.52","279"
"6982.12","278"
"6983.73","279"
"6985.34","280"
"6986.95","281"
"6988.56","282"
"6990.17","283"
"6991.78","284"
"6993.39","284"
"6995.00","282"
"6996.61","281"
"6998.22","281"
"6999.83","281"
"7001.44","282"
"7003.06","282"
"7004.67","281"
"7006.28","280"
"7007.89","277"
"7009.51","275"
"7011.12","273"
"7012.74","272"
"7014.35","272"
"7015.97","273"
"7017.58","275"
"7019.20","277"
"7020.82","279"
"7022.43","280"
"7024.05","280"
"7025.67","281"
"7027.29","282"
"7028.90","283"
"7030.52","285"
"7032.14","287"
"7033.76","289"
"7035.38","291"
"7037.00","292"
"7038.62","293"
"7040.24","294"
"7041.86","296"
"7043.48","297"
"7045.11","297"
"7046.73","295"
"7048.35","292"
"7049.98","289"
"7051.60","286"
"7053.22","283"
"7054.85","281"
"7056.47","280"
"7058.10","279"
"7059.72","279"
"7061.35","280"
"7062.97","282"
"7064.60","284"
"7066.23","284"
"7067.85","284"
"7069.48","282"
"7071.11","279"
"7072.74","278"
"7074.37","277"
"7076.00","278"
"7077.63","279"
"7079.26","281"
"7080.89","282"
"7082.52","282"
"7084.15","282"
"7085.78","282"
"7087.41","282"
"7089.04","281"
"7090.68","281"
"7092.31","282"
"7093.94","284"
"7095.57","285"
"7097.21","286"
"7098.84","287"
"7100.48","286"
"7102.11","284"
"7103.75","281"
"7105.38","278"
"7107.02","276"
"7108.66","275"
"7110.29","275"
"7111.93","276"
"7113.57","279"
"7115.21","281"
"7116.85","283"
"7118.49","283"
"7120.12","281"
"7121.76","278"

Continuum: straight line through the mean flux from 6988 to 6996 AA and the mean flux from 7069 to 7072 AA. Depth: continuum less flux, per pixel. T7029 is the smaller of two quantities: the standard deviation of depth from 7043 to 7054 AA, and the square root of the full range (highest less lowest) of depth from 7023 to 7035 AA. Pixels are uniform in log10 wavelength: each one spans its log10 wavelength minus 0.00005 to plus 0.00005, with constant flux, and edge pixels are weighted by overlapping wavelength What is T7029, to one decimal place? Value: 3.1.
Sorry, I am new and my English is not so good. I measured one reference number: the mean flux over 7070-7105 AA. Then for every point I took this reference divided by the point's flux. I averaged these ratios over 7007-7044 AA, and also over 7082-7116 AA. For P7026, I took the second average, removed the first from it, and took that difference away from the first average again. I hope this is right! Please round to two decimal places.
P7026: 0.99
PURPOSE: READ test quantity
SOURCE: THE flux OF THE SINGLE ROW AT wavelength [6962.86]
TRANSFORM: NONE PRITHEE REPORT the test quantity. 290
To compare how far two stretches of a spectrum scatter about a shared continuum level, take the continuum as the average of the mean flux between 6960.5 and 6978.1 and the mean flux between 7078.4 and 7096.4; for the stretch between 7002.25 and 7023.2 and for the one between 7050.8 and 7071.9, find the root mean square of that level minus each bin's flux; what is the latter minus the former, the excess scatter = -5.2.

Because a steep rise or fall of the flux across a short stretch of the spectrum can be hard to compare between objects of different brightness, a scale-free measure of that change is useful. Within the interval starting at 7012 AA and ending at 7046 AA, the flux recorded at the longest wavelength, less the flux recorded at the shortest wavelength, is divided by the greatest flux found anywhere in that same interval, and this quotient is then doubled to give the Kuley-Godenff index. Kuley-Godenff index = 0.17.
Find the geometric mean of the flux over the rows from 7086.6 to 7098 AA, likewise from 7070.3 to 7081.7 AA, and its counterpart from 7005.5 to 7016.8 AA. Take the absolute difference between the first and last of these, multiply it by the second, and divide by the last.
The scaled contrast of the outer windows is 8.6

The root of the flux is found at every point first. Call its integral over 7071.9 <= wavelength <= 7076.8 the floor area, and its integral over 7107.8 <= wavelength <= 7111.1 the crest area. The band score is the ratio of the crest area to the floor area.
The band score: 0.67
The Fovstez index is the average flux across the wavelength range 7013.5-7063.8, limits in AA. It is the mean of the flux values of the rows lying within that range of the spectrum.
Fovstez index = 285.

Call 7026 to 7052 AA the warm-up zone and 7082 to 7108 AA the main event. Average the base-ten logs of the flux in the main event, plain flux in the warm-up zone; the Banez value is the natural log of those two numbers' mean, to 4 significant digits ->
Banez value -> 4.987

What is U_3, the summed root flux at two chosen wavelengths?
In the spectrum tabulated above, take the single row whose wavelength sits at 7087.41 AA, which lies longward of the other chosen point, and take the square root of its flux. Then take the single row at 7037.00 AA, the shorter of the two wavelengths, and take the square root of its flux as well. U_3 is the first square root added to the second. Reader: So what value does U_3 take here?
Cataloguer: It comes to 33.9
